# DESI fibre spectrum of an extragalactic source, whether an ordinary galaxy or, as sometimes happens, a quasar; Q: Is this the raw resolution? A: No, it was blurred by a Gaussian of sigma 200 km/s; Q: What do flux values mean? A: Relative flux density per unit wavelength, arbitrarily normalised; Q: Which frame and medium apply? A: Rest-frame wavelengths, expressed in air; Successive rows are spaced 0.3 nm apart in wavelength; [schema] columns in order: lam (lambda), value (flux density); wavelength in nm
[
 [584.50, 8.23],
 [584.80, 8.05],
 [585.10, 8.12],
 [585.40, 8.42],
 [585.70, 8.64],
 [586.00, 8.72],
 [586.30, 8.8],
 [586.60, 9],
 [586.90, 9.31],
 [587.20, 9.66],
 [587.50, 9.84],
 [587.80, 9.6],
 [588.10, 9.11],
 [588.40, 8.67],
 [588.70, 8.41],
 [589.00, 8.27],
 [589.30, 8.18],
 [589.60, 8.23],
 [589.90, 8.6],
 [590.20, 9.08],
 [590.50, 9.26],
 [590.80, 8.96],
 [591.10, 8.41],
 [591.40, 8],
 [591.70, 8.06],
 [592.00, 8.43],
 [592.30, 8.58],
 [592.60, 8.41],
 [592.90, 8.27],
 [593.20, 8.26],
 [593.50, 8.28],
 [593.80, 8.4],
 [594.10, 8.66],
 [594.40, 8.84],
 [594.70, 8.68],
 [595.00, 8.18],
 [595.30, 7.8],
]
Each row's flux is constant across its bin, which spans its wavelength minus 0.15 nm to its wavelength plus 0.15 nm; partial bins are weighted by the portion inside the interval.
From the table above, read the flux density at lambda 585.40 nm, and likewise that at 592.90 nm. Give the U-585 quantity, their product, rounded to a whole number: 70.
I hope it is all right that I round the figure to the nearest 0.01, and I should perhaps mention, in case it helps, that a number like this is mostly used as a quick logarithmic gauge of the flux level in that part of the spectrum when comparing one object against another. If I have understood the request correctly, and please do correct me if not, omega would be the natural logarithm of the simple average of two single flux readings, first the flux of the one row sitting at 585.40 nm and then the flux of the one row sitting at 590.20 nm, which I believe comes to 2.17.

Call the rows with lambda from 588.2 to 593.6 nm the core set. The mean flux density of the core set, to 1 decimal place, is 8.5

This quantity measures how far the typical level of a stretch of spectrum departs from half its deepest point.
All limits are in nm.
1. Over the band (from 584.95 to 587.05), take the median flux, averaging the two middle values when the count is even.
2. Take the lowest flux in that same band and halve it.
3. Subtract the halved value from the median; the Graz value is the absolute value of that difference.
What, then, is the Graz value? 4.66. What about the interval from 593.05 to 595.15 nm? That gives 4.31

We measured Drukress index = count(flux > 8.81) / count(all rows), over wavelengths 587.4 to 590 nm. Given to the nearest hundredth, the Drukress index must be 0.33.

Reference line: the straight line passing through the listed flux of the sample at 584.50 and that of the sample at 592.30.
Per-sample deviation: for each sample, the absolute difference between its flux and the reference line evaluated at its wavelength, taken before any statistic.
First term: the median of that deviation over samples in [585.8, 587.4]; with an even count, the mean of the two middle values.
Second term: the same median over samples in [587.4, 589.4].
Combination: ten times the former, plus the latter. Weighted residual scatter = 7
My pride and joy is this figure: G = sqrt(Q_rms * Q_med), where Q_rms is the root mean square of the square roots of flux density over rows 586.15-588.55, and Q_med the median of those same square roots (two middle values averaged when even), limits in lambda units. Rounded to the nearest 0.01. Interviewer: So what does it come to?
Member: 3.04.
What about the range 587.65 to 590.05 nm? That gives 2.93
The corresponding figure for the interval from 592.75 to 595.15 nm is 2.90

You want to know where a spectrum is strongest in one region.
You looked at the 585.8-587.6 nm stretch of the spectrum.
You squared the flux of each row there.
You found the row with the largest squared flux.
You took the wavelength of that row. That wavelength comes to 587.50 nm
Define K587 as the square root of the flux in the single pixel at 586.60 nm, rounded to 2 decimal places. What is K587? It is 3.00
